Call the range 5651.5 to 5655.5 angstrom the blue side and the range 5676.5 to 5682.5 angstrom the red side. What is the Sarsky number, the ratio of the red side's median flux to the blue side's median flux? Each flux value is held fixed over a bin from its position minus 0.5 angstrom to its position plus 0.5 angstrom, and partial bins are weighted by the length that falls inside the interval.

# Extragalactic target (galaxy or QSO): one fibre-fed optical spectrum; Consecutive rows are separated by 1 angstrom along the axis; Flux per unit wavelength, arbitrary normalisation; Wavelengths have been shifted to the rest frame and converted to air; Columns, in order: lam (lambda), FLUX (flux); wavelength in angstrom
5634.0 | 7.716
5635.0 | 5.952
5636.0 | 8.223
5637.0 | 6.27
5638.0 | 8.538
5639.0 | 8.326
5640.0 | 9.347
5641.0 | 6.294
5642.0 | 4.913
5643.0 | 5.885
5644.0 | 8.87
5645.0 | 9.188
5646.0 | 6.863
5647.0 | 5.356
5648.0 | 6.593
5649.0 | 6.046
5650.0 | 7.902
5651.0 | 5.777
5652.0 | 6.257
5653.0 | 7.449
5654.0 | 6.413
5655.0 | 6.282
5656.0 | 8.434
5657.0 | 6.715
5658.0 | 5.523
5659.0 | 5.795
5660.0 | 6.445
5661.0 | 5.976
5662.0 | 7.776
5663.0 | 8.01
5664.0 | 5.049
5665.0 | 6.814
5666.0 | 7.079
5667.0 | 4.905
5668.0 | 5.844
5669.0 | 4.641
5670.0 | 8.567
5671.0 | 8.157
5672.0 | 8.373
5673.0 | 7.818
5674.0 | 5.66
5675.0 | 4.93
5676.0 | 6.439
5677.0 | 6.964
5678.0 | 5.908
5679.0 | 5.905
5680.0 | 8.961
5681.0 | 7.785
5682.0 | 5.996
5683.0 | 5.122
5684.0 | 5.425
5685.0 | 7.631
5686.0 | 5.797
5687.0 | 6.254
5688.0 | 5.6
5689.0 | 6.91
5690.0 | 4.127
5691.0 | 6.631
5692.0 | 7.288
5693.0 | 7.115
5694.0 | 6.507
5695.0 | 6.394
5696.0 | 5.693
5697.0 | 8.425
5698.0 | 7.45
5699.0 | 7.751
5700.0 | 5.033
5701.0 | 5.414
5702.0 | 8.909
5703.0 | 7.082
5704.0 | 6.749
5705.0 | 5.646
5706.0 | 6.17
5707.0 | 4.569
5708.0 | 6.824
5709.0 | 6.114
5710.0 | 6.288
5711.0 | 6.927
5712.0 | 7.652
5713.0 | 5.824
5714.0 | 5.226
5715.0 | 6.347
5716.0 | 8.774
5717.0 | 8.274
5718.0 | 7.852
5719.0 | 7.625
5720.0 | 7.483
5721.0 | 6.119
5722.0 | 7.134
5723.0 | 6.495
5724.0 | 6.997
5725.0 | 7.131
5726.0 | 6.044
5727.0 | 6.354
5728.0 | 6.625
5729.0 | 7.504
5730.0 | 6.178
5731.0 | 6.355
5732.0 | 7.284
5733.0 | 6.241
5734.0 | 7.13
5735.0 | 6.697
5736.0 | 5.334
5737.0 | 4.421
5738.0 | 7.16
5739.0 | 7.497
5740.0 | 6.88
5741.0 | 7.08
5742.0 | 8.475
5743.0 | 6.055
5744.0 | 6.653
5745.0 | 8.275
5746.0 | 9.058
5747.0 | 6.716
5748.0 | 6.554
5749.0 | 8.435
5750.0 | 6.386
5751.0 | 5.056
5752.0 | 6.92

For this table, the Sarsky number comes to 1.02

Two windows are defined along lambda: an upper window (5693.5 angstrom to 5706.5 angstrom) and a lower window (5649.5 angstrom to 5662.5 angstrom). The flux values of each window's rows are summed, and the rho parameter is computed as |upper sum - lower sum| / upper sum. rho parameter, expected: 0.005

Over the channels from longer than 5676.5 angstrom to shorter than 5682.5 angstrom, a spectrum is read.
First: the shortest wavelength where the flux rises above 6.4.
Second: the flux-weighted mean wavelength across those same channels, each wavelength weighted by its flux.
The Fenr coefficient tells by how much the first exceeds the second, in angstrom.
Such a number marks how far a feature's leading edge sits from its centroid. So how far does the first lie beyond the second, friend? -2.5 angstrom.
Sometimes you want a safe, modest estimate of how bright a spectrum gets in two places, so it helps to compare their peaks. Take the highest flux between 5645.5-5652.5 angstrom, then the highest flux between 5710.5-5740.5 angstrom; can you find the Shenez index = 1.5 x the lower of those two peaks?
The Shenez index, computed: 11.9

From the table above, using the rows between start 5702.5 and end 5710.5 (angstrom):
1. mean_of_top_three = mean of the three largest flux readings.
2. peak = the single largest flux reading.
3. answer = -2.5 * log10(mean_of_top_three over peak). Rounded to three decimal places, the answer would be 0.031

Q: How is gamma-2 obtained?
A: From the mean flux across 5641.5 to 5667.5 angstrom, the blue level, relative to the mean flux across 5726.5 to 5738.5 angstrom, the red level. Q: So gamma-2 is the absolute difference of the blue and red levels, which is 0.19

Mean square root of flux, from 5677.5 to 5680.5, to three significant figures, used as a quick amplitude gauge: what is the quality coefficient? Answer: 2.62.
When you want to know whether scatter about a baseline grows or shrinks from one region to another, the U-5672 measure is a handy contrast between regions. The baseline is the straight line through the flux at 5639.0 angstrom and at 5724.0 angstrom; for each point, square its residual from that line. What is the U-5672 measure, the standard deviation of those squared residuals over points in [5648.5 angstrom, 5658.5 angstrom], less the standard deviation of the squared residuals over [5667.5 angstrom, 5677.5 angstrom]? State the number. -1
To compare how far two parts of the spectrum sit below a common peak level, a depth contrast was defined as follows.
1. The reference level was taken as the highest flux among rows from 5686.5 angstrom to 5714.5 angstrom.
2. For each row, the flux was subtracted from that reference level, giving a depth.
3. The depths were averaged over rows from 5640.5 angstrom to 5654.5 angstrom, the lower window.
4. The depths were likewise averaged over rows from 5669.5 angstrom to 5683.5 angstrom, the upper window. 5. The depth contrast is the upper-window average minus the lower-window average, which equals -0.20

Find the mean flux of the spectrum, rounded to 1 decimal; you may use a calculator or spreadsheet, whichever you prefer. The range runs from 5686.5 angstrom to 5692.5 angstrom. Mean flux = 6.1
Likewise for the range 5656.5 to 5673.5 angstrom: 6.7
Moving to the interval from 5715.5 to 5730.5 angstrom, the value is 7.1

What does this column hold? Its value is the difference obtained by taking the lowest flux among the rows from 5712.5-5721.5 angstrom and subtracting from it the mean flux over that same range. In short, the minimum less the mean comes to -1.8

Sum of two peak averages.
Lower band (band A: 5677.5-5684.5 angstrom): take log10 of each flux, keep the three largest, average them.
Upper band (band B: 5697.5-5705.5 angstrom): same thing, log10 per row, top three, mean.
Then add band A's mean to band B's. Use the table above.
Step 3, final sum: 1.78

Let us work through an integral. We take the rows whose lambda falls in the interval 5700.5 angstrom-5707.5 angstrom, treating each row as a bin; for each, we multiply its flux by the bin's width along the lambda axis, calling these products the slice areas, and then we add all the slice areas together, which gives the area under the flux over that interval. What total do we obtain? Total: 45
